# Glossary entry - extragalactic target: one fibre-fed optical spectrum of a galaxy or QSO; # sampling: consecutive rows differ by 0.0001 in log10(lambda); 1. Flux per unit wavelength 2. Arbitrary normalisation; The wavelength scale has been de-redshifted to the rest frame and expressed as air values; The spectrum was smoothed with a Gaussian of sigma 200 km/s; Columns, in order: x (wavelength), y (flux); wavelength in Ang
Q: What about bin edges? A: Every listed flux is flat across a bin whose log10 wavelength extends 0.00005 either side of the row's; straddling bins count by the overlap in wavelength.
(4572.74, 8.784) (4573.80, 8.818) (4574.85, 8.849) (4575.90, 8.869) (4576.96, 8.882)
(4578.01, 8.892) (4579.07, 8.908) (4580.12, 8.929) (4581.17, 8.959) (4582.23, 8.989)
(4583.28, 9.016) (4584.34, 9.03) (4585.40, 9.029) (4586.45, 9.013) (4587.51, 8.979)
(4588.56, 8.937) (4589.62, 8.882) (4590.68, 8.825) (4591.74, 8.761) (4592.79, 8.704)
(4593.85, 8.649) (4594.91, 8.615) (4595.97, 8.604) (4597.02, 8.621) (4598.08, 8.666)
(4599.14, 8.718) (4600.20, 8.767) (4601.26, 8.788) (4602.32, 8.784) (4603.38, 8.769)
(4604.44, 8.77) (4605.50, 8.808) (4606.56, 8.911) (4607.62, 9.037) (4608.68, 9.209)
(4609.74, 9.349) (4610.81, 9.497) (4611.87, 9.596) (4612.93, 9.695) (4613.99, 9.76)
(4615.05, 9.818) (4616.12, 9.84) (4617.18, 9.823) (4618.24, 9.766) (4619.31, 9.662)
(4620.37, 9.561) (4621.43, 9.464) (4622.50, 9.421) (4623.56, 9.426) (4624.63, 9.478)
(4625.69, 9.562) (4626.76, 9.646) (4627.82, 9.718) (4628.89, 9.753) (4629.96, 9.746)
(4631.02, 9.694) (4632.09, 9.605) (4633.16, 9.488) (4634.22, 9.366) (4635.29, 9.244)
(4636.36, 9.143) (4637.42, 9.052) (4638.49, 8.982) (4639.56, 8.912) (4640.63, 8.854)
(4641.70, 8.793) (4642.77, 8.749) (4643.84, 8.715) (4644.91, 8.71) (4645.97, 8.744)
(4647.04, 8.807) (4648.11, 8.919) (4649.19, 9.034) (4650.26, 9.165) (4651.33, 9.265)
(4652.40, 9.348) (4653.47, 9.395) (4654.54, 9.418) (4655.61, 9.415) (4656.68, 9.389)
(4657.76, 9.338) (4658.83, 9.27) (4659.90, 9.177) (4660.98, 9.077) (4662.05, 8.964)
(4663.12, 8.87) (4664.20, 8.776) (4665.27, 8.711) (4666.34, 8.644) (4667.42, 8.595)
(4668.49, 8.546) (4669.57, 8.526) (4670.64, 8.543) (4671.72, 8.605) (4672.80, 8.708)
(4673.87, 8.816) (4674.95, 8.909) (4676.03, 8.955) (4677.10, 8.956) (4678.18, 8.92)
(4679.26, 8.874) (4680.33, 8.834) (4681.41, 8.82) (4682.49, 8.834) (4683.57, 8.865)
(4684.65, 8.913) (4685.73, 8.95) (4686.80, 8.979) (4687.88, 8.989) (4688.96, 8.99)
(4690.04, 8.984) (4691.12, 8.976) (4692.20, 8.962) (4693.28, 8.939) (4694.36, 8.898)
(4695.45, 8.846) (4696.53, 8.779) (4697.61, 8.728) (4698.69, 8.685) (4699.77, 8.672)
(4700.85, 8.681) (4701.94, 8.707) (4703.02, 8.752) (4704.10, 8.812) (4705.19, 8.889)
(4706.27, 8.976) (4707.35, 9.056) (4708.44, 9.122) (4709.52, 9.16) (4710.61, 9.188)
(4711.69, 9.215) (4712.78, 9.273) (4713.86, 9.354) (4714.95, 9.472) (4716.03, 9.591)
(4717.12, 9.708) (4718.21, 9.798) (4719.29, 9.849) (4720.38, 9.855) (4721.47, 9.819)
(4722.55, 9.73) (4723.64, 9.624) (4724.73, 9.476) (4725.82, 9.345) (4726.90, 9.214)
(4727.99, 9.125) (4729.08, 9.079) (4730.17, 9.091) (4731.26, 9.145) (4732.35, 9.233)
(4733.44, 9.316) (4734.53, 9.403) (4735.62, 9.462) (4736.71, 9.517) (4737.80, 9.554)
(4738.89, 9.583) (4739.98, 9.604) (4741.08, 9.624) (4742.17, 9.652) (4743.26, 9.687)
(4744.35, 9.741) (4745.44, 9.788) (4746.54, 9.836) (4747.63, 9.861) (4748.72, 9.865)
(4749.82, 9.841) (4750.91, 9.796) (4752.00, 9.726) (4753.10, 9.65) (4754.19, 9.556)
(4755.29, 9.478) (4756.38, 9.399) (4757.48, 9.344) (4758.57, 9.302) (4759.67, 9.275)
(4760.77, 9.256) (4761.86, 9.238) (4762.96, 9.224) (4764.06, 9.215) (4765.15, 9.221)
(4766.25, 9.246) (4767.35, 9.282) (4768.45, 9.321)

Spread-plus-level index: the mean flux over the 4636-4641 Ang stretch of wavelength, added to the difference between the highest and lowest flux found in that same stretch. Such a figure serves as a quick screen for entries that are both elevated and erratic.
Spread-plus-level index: 9.28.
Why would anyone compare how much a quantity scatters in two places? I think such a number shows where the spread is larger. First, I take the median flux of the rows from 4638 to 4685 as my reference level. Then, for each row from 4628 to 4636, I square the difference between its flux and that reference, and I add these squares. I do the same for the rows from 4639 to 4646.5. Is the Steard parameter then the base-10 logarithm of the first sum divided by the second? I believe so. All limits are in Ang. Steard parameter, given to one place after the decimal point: 1.6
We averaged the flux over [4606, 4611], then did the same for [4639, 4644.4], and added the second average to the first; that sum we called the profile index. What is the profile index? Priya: 18.0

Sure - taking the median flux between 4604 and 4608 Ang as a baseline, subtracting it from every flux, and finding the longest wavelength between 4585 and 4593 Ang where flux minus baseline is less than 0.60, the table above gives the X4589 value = 4592.79 Ang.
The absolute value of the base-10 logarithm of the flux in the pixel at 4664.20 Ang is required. 0.94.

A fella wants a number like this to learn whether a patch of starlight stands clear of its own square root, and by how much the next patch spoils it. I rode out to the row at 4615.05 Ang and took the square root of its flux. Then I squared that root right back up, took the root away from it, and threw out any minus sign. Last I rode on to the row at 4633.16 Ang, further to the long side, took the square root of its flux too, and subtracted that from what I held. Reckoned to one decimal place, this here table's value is 3.6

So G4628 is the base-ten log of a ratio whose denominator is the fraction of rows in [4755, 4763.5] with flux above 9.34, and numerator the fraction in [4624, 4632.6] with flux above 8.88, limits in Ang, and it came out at 0.43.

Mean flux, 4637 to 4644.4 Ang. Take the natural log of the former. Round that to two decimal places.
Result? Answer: 2.18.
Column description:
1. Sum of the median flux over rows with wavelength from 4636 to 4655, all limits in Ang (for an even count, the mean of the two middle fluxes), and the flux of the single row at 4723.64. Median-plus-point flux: 18.6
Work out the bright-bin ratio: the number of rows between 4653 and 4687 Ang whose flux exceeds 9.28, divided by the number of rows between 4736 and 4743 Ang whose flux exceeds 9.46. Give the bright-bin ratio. 0.8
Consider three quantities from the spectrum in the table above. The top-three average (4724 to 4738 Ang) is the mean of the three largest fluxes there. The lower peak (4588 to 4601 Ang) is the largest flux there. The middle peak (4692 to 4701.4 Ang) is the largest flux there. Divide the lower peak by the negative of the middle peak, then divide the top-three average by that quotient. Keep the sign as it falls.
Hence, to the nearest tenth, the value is -9.5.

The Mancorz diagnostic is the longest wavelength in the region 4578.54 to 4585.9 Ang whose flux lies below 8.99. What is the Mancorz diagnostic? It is 4582.23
